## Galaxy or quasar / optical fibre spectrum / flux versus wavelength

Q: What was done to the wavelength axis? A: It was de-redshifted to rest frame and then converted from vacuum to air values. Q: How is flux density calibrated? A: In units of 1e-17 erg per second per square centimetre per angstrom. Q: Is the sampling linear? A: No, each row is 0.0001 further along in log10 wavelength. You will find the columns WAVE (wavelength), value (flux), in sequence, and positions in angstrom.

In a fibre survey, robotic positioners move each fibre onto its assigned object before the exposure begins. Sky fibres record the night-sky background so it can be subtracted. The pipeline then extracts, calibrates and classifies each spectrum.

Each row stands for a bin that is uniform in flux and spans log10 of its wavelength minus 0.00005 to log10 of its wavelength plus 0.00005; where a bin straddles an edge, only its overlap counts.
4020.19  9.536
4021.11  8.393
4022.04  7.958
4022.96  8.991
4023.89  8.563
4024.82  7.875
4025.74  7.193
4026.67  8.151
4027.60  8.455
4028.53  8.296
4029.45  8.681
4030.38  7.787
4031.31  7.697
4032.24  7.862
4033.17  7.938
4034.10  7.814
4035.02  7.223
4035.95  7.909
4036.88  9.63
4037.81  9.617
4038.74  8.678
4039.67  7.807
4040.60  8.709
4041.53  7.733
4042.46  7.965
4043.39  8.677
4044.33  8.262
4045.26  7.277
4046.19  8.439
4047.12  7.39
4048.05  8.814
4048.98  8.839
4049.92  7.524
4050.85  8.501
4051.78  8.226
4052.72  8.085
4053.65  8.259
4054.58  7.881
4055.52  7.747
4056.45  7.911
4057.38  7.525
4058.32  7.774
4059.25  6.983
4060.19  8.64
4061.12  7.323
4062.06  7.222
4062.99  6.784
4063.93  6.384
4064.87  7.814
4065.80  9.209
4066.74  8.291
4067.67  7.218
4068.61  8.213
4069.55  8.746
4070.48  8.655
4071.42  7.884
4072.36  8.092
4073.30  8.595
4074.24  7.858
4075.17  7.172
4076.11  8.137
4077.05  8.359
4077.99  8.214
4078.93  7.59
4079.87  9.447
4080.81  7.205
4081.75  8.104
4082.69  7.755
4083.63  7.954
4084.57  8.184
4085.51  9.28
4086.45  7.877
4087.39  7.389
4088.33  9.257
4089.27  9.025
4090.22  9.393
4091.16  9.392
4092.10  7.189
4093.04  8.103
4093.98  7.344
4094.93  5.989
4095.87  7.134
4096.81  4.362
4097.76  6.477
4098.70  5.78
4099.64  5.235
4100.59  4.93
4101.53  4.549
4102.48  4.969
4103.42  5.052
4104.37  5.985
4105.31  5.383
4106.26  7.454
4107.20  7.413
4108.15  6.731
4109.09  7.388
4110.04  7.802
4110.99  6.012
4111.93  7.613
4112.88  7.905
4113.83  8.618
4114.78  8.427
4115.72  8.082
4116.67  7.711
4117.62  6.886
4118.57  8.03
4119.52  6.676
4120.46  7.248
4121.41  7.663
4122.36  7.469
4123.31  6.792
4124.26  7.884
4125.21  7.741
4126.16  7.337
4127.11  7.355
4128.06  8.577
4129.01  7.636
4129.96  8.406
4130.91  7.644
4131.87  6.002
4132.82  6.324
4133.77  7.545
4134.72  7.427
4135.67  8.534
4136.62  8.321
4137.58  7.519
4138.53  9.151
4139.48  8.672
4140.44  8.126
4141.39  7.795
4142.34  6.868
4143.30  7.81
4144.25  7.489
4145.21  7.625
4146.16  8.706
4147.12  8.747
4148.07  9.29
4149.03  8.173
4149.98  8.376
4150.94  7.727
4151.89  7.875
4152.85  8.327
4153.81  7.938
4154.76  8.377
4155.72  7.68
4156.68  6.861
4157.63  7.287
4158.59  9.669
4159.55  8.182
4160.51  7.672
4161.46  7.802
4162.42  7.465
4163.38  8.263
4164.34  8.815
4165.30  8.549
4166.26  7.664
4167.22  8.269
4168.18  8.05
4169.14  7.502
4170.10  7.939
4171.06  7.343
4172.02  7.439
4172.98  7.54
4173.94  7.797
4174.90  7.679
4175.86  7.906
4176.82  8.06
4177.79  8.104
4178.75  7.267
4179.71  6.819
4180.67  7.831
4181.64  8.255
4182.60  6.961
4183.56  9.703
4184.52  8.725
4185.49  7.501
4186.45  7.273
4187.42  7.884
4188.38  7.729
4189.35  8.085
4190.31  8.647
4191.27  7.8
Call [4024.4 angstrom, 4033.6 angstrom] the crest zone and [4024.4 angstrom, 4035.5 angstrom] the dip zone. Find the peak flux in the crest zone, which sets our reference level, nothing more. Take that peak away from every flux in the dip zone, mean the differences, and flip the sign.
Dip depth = 0.77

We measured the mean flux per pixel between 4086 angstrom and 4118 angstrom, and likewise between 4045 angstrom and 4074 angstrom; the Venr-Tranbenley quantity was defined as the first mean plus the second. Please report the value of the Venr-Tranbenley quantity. 15.0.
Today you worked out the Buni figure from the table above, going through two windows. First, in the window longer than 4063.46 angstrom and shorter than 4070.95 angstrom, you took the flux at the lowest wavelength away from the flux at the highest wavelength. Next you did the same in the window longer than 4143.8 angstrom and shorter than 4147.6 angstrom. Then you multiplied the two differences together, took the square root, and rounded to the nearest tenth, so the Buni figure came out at 1.7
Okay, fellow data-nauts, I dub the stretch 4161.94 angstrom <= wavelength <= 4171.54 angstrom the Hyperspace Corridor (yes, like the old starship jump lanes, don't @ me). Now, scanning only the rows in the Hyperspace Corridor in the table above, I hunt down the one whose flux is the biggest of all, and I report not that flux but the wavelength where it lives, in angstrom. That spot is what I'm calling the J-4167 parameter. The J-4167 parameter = 4164.34 angstrom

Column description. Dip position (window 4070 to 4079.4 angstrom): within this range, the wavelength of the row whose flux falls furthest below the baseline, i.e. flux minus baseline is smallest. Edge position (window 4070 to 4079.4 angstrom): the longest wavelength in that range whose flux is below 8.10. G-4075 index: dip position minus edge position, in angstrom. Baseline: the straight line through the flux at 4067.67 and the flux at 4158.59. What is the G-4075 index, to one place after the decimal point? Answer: -3.8 angstrom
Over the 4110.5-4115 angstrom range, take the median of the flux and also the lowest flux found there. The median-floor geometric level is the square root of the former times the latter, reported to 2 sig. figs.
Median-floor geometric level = 6.9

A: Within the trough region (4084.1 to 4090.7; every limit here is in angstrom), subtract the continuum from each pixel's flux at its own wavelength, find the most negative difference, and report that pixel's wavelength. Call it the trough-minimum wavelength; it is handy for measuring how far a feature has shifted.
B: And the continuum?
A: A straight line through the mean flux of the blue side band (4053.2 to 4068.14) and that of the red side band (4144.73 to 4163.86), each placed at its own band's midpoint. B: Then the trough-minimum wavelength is 4087.39 angstrom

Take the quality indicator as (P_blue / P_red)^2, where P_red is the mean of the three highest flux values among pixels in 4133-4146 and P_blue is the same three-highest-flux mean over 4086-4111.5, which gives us 1.13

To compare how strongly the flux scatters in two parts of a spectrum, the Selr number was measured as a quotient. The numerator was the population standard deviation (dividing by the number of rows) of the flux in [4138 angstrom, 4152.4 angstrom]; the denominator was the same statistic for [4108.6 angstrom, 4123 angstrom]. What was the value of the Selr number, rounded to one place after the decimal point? 1.0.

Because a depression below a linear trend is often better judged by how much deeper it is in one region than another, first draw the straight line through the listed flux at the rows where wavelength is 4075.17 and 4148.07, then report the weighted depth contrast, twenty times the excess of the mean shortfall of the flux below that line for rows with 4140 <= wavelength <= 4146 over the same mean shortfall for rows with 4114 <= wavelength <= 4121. 14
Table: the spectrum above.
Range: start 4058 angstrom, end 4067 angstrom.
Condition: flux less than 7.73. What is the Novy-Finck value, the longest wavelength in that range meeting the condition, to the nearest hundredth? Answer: 4063.93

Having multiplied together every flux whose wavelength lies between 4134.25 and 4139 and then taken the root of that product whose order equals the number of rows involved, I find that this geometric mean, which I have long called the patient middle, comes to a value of 8.16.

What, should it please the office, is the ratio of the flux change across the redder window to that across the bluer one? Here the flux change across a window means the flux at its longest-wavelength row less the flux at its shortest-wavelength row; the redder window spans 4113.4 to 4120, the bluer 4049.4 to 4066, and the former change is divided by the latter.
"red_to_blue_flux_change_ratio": -1.2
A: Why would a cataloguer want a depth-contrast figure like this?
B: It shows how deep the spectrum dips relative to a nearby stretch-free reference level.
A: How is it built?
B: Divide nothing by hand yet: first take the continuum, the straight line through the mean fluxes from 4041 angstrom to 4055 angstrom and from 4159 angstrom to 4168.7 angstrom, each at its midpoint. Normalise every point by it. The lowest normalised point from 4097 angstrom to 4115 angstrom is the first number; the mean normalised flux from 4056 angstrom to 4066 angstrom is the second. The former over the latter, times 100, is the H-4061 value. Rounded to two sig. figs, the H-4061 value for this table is 60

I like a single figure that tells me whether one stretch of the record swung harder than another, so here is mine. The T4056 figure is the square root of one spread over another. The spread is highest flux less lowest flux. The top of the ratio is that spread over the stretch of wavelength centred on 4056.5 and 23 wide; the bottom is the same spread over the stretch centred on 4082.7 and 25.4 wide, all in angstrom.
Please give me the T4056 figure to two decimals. 0.90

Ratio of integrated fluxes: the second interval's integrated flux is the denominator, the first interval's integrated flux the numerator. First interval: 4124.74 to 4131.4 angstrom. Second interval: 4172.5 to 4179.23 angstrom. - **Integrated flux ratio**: 0.99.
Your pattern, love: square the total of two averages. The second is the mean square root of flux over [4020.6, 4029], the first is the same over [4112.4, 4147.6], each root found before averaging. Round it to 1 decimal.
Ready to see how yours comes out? 31.9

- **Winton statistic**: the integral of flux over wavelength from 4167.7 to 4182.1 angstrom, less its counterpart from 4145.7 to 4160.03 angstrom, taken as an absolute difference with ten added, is 16.8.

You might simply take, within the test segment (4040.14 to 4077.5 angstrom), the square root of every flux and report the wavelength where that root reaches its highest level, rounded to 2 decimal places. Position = 4065.80 angstrom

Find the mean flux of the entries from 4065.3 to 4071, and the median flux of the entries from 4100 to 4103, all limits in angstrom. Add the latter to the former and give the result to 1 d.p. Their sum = 13.3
